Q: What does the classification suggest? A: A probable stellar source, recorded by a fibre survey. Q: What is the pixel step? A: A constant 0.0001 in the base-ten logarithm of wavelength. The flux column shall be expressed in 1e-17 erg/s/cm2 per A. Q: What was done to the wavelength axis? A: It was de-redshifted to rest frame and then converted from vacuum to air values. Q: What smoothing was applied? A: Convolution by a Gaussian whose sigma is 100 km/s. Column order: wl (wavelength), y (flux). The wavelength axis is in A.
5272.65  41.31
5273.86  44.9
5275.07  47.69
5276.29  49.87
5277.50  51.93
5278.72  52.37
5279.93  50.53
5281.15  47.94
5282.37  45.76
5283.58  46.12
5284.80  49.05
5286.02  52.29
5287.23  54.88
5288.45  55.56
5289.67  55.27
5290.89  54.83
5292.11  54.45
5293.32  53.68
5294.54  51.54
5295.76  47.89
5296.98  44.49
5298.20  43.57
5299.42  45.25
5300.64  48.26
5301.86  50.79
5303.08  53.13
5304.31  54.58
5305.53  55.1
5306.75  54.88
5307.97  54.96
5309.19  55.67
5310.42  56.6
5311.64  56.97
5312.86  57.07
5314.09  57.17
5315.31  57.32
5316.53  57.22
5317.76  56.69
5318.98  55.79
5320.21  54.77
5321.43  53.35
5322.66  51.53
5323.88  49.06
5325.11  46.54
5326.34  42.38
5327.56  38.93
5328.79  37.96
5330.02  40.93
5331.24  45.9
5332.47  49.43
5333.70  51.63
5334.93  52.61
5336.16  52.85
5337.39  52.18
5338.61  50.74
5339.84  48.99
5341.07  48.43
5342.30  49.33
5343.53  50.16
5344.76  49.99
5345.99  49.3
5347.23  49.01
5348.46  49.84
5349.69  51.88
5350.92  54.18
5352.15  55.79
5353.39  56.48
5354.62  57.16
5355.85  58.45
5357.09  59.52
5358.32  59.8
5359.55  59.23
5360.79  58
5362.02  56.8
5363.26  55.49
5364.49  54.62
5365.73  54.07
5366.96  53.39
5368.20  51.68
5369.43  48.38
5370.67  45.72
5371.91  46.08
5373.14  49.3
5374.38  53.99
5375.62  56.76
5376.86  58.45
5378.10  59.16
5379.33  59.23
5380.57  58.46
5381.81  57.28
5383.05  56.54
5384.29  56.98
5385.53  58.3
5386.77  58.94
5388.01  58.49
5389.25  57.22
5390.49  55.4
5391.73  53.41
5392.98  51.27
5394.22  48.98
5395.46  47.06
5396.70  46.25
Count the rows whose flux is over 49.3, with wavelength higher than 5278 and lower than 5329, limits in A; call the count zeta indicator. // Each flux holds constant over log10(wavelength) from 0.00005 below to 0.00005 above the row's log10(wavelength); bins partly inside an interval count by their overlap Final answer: 28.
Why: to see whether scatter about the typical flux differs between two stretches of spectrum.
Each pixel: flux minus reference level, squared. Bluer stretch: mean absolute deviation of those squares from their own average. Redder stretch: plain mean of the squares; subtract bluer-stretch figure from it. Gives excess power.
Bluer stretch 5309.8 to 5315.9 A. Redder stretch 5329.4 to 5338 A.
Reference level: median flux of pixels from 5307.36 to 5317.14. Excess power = 76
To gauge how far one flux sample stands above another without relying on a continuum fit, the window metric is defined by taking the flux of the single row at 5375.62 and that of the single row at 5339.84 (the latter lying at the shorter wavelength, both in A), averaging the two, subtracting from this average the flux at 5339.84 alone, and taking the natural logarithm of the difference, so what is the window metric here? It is 1.36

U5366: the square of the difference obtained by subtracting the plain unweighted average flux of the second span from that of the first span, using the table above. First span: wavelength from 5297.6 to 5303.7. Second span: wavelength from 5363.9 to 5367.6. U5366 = 34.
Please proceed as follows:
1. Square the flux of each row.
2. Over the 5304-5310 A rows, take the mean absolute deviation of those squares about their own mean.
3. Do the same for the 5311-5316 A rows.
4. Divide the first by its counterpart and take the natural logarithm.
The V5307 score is 0.9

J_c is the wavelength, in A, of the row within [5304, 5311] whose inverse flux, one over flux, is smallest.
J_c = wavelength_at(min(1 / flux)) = 5310.42 A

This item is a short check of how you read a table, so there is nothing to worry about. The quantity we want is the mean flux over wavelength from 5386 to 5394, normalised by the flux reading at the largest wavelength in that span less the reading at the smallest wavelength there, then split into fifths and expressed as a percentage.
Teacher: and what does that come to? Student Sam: -145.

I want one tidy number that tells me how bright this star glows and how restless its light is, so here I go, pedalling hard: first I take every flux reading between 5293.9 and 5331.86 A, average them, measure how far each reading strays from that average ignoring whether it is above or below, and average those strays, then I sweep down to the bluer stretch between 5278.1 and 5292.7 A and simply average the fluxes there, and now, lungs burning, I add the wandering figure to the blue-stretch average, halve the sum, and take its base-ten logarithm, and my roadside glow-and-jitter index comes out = 1.45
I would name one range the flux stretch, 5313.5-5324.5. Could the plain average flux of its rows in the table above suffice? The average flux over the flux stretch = 55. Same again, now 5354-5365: 58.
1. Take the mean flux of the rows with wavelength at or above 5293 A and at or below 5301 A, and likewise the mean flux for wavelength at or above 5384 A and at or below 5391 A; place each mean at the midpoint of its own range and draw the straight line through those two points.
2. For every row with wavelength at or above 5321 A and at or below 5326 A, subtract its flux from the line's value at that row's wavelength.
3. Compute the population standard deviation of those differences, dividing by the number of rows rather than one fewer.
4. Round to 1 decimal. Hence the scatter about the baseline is 2.7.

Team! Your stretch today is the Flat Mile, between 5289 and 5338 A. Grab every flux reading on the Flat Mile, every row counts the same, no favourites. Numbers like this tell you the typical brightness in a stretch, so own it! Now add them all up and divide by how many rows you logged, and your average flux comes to 51.3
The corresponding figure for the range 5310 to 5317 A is 57.1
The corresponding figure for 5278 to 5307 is 50.9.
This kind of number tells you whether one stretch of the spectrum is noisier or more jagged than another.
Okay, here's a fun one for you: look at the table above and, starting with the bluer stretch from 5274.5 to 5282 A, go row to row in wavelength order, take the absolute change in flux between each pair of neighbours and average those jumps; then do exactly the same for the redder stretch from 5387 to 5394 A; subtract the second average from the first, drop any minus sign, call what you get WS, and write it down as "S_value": 0.02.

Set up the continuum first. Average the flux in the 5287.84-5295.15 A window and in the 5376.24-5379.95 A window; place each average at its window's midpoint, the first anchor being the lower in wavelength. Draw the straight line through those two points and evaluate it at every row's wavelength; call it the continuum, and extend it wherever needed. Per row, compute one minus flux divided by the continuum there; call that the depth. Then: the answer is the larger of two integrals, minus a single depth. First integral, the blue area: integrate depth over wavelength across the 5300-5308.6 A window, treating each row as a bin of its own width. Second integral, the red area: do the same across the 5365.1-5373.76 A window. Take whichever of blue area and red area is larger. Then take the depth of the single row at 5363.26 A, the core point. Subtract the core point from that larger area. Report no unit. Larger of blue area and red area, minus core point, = 1.2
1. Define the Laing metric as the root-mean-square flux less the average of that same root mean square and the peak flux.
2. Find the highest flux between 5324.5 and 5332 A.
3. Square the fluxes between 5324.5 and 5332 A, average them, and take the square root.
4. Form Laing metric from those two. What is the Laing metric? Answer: -2.2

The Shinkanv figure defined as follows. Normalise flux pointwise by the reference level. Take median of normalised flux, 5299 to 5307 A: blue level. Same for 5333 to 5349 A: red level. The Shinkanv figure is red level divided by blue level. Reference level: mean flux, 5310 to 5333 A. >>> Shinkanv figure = 0.941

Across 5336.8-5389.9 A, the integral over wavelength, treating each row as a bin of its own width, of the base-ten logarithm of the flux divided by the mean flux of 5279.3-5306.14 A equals 1.5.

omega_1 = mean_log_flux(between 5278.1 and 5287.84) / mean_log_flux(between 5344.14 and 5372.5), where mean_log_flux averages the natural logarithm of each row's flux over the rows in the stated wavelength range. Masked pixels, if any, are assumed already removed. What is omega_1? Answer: 0.982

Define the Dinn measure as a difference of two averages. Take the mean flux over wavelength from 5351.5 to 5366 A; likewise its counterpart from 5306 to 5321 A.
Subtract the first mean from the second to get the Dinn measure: -0.9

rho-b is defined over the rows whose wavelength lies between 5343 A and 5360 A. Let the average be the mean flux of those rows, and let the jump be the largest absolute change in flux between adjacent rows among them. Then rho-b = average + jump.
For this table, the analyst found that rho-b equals 56.6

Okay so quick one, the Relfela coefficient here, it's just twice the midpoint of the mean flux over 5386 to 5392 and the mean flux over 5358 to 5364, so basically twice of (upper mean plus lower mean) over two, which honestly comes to 115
